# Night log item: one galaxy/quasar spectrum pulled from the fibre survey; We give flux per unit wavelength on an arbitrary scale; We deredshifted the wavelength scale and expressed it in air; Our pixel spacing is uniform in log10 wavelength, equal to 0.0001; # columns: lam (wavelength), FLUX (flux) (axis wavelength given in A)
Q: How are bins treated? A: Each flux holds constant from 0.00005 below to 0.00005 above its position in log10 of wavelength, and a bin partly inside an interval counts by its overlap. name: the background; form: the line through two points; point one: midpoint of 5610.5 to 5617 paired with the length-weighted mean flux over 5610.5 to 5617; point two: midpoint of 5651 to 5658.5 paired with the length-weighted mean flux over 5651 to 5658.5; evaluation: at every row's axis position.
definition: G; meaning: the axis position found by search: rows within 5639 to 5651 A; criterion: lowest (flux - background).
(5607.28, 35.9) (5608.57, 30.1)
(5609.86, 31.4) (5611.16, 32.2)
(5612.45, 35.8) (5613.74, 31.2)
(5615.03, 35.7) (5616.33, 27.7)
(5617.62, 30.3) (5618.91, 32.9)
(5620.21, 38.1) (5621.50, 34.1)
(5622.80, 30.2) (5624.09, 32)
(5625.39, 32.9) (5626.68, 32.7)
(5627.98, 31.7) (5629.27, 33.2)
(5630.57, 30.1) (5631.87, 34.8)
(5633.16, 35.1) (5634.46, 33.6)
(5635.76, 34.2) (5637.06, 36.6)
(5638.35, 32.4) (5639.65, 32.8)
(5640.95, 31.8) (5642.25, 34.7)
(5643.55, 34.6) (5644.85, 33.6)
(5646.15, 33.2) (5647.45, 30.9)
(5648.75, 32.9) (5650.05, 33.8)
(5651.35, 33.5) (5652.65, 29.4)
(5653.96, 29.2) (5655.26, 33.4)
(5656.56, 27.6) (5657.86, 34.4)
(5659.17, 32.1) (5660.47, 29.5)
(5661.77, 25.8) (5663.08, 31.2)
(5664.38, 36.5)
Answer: 5647.45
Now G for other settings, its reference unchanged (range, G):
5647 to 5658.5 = 5656.56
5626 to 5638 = 5630.57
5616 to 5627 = 5616.33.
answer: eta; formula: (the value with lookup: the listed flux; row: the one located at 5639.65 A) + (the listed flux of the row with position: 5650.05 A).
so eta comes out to 66.6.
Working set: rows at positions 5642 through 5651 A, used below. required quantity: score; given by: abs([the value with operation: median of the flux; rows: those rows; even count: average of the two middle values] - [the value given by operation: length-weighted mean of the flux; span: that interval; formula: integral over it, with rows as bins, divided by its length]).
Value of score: 0.26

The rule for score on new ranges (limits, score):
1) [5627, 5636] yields 0.43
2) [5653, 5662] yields 0.96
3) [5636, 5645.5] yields 0.21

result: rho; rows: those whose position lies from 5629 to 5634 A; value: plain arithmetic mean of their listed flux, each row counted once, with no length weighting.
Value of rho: 33.3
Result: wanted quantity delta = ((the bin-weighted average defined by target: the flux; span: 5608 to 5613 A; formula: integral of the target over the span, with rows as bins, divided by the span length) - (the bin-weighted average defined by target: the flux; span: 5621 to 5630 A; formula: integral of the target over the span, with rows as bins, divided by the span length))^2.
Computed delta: 0.0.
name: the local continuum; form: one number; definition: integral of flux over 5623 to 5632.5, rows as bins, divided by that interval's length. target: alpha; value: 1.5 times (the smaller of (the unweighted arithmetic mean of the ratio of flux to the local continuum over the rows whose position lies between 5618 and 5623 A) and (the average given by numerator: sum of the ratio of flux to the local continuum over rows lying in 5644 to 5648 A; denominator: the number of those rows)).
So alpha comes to 1.51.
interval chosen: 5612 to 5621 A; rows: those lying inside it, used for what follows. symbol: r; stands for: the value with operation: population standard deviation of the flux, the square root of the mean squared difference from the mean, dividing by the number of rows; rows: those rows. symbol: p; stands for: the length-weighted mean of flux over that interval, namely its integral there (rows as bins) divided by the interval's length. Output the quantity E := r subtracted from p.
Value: 29.7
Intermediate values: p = 33.1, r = 3.4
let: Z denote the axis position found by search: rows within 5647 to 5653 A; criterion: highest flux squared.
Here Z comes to 5650.05 A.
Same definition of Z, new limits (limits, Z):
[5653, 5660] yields 5657.86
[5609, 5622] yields 5620.21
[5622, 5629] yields 5625.39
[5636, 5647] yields 5637.06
